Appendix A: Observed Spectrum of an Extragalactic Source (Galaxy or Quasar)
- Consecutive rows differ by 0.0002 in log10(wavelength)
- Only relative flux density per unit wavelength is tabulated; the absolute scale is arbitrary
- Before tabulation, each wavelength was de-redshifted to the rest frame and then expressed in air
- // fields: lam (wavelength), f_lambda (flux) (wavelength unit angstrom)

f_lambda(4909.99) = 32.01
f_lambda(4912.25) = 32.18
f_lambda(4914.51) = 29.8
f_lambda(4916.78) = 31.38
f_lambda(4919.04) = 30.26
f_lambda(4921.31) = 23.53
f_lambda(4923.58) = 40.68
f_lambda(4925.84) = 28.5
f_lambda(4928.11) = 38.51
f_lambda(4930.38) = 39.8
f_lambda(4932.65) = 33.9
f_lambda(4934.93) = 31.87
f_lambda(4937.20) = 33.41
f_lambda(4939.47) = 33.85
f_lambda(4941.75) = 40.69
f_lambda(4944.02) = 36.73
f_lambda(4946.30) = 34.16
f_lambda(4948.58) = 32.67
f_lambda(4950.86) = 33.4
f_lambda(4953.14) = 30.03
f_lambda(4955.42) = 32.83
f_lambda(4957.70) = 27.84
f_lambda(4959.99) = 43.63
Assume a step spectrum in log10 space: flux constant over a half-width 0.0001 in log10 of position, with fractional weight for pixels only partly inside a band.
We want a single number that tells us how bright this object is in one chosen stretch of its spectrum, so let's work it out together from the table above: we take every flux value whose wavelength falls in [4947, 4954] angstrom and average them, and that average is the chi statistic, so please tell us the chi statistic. 32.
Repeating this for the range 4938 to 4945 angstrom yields 37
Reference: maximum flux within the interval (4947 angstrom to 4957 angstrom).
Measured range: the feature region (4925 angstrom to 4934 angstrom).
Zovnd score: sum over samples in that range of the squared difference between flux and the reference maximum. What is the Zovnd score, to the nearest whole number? 91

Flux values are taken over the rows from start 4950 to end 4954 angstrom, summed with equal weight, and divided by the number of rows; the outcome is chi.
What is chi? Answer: 31.7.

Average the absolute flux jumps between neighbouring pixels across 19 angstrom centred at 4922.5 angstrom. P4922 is 7.2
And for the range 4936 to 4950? 3.1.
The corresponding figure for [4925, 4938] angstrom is 4.2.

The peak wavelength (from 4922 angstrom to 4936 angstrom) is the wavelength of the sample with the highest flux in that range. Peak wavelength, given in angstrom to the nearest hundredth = 4923.58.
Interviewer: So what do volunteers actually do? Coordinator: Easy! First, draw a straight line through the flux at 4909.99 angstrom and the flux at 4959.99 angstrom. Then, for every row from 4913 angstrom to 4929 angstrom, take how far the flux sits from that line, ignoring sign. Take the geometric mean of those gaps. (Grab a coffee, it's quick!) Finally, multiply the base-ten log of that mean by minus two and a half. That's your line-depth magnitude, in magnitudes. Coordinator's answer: -1.59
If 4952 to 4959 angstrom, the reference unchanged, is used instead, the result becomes -2.71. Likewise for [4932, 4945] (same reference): -1.38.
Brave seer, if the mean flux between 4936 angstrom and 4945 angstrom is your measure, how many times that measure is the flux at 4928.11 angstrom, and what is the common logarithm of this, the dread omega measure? 0.03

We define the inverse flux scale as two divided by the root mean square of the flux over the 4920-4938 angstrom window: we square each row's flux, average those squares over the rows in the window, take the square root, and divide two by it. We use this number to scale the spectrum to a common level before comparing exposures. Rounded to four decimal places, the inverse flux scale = 0.0584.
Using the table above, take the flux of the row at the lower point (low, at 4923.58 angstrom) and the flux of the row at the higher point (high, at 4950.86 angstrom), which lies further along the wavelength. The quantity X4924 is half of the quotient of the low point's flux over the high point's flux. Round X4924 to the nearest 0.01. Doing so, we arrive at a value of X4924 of 0.61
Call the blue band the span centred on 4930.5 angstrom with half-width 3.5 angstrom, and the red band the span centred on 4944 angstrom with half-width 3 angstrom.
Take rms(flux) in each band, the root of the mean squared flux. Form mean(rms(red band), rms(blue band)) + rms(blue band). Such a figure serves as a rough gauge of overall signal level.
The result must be 75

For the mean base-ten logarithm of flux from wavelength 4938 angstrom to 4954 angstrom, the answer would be 1.54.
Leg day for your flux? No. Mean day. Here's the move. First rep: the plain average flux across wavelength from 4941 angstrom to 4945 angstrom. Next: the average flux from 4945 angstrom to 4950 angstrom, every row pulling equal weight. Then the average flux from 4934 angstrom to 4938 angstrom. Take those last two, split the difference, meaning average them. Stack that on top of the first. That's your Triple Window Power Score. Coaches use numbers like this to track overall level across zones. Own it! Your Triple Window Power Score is 71.7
